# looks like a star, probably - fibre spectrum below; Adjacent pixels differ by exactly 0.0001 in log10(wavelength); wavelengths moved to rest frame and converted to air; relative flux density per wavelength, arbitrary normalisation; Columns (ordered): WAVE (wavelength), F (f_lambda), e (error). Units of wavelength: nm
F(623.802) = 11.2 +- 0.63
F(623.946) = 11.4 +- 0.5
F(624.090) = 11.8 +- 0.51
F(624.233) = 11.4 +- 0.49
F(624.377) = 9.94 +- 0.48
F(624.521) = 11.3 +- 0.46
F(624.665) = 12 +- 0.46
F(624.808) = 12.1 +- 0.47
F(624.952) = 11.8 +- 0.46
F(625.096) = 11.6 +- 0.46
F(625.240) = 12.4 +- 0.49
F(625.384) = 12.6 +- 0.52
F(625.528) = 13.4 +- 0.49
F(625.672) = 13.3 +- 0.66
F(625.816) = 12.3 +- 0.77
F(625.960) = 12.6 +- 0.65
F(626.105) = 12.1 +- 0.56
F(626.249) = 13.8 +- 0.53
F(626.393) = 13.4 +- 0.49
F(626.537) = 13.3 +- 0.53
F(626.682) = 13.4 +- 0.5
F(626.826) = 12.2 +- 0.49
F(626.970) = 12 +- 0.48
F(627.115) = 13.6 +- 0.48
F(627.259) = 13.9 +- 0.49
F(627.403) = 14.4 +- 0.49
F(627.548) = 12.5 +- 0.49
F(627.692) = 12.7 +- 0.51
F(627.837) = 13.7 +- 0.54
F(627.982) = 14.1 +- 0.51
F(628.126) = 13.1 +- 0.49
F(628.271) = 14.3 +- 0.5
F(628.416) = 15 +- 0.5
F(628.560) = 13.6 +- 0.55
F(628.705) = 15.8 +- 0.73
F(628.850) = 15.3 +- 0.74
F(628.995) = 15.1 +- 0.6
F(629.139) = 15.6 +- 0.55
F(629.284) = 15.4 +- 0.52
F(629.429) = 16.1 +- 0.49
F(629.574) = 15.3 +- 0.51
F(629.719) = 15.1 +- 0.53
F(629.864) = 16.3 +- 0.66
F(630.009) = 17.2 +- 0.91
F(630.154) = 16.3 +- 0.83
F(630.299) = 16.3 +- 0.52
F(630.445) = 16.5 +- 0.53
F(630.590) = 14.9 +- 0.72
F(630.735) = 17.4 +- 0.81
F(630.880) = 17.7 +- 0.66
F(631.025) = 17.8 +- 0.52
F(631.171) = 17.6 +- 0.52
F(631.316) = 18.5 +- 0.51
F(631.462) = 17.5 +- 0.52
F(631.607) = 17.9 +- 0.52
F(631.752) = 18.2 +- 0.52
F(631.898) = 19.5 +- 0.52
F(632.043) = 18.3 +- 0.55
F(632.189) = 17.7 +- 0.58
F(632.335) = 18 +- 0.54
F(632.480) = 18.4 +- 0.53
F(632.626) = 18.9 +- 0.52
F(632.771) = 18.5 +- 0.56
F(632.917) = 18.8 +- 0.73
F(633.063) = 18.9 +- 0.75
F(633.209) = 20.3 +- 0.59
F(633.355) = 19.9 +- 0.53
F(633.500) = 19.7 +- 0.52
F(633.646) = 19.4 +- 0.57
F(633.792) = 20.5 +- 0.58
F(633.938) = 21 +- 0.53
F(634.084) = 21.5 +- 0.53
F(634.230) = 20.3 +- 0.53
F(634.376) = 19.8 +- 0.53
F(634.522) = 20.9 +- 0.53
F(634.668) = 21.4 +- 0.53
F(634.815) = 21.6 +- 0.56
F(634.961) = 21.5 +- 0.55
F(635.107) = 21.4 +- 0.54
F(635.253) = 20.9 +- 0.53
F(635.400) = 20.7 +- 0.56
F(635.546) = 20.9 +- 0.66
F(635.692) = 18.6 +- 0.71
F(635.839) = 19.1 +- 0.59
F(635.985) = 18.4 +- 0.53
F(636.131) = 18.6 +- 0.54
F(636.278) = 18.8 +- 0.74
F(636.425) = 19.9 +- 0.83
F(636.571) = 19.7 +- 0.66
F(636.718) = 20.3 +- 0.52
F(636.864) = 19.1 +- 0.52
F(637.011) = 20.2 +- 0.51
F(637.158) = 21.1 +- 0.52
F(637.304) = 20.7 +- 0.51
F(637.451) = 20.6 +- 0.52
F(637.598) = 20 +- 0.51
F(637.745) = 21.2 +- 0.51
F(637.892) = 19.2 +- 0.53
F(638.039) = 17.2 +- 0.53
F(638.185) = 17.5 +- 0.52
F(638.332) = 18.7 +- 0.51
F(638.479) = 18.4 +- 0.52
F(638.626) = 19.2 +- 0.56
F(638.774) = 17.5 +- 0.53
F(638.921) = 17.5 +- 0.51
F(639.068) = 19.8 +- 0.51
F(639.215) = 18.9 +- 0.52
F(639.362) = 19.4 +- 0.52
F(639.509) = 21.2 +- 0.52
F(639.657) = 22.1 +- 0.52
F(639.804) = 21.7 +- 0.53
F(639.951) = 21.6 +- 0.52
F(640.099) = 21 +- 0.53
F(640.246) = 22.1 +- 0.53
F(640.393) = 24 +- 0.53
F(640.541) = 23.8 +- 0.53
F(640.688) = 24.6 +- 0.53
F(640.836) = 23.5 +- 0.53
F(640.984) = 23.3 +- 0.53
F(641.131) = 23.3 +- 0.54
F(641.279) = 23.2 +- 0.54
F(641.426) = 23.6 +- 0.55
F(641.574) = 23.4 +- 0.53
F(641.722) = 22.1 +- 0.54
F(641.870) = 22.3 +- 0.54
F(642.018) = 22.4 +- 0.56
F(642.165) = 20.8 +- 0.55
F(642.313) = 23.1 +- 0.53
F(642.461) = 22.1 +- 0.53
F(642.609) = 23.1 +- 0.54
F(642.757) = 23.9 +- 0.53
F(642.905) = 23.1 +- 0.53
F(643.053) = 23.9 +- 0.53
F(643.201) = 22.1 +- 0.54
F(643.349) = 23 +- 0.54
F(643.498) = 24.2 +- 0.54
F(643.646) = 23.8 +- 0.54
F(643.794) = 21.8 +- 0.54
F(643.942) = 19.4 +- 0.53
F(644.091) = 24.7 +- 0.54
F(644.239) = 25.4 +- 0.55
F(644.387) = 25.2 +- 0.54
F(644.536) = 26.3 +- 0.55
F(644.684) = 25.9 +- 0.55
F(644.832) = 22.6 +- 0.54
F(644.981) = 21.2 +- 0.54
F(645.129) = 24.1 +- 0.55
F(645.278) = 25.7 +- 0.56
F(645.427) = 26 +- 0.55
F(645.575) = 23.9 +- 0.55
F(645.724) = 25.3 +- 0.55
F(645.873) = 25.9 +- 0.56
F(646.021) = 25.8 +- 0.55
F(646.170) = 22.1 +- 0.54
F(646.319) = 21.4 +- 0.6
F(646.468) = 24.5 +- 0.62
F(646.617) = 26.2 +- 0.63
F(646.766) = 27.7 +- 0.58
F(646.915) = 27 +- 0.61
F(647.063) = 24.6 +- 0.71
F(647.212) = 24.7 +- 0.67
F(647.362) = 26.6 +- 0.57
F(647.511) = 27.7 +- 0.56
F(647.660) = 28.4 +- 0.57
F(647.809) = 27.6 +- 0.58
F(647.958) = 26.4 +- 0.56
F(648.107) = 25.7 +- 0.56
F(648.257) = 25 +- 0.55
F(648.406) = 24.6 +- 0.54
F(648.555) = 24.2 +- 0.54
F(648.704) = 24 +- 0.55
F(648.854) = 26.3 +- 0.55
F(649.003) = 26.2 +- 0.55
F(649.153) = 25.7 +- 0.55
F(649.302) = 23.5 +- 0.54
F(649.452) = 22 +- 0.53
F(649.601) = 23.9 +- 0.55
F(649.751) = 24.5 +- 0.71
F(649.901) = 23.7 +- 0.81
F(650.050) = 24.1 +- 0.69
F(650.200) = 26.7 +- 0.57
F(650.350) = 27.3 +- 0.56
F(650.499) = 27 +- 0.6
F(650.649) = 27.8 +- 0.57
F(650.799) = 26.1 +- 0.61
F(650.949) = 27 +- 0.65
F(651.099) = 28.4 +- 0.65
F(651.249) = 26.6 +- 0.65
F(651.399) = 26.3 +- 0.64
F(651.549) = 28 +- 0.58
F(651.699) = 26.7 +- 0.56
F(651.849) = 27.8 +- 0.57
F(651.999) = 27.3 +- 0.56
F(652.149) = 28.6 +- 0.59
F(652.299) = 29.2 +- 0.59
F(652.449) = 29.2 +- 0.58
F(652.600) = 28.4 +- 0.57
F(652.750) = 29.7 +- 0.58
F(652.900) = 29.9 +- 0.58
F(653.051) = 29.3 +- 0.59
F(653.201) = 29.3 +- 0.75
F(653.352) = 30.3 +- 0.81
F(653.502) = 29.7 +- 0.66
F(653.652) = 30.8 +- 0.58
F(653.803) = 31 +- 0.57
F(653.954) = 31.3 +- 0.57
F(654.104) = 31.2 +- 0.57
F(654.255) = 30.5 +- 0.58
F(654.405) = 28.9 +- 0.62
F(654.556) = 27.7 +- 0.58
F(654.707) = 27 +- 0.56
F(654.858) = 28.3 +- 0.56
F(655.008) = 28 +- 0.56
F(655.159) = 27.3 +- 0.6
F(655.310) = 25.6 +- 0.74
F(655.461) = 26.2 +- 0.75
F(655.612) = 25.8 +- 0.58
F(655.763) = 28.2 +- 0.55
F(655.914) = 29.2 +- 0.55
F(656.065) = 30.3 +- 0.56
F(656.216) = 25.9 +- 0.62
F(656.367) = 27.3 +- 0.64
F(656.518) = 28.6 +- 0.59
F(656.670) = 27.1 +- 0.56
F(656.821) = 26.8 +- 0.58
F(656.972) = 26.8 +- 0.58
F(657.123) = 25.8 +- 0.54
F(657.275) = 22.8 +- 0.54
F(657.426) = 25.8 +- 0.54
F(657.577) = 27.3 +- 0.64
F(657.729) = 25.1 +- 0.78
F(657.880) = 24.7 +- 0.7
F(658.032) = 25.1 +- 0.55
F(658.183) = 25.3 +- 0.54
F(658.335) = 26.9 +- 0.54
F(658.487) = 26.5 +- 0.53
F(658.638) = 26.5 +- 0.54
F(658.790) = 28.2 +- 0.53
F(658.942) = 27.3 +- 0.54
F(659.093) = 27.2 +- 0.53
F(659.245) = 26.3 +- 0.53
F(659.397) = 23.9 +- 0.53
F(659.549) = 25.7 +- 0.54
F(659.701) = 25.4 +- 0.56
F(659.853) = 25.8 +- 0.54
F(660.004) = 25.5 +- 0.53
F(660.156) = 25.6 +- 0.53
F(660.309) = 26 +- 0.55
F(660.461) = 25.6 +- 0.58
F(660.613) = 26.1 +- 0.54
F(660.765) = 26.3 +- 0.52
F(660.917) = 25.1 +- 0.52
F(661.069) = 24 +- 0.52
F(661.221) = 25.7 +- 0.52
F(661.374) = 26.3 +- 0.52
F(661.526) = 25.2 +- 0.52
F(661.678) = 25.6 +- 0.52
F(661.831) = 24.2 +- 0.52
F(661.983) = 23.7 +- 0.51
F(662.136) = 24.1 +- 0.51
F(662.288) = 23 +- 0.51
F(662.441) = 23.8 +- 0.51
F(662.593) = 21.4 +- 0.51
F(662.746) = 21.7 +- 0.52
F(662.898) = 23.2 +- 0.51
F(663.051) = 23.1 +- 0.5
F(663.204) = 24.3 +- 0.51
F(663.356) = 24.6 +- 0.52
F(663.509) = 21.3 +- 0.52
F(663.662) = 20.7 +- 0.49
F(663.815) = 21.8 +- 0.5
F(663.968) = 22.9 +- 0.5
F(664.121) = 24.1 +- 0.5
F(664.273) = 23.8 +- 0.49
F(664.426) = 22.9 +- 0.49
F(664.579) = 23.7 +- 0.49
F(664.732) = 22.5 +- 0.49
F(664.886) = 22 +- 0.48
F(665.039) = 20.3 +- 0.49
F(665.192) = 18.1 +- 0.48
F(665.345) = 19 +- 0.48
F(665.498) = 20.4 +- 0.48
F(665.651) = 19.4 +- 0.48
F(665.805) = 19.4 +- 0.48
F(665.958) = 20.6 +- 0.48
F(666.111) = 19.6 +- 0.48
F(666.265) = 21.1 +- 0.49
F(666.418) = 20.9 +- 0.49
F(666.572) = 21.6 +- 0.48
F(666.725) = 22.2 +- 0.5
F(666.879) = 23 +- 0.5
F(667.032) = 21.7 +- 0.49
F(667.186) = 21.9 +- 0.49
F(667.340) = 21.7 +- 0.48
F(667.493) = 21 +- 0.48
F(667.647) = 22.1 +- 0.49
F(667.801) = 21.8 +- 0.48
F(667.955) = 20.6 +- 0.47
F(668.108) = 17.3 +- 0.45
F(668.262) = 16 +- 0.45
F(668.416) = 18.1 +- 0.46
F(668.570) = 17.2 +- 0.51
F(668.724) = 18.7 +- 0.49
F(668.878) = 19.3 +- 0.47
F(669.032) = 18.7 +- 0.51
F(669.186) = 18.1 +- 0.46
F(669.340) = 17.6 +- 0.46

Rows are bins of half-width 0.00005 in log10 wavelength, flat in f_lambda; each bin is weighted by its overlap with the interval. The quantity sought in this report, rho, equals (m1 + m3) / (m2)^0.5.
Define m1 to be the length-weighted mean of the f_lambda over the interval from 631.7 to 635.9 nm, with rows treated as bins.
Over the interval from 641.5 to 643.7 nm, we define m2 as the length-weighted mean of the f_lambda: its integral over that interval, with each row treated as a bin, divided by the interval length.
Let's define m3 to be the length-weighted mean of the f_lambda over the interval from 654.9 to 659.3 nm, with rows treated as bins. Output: 9.7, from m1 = 20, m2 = 23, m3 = 27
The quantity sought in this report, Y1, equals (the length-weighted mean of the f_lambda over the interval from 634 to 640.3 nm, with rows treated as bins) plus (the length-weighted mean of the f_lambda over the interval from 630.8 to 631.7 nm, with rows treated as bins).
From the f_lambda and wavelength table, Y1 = 37.8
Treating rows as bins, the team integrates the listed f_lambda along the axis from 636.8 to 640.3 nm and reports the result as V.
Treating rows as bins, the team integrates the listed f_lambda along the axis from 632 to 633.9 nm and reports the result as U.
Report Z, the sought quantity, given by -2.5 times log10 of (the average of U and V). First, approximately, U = 36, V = 69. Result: -4.3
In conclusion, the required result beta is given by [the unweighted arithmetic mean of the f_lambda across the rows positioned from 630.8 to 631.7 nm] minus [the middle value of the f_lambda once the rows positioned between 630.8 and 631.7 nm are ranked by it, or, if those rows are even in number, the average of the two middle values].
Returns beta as 0.08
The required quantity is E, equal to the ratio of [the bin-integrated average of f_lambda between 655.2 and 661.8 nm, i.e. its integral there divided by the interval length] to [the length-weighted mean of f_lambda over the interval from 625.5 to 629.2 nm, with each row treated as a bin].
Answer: 1.9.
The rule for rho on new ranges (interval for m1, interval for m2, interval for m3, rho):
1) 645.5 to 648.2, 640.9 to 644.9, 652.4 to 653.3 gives 11.4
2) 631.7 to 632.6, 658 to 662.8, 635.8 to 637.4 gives 7.6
